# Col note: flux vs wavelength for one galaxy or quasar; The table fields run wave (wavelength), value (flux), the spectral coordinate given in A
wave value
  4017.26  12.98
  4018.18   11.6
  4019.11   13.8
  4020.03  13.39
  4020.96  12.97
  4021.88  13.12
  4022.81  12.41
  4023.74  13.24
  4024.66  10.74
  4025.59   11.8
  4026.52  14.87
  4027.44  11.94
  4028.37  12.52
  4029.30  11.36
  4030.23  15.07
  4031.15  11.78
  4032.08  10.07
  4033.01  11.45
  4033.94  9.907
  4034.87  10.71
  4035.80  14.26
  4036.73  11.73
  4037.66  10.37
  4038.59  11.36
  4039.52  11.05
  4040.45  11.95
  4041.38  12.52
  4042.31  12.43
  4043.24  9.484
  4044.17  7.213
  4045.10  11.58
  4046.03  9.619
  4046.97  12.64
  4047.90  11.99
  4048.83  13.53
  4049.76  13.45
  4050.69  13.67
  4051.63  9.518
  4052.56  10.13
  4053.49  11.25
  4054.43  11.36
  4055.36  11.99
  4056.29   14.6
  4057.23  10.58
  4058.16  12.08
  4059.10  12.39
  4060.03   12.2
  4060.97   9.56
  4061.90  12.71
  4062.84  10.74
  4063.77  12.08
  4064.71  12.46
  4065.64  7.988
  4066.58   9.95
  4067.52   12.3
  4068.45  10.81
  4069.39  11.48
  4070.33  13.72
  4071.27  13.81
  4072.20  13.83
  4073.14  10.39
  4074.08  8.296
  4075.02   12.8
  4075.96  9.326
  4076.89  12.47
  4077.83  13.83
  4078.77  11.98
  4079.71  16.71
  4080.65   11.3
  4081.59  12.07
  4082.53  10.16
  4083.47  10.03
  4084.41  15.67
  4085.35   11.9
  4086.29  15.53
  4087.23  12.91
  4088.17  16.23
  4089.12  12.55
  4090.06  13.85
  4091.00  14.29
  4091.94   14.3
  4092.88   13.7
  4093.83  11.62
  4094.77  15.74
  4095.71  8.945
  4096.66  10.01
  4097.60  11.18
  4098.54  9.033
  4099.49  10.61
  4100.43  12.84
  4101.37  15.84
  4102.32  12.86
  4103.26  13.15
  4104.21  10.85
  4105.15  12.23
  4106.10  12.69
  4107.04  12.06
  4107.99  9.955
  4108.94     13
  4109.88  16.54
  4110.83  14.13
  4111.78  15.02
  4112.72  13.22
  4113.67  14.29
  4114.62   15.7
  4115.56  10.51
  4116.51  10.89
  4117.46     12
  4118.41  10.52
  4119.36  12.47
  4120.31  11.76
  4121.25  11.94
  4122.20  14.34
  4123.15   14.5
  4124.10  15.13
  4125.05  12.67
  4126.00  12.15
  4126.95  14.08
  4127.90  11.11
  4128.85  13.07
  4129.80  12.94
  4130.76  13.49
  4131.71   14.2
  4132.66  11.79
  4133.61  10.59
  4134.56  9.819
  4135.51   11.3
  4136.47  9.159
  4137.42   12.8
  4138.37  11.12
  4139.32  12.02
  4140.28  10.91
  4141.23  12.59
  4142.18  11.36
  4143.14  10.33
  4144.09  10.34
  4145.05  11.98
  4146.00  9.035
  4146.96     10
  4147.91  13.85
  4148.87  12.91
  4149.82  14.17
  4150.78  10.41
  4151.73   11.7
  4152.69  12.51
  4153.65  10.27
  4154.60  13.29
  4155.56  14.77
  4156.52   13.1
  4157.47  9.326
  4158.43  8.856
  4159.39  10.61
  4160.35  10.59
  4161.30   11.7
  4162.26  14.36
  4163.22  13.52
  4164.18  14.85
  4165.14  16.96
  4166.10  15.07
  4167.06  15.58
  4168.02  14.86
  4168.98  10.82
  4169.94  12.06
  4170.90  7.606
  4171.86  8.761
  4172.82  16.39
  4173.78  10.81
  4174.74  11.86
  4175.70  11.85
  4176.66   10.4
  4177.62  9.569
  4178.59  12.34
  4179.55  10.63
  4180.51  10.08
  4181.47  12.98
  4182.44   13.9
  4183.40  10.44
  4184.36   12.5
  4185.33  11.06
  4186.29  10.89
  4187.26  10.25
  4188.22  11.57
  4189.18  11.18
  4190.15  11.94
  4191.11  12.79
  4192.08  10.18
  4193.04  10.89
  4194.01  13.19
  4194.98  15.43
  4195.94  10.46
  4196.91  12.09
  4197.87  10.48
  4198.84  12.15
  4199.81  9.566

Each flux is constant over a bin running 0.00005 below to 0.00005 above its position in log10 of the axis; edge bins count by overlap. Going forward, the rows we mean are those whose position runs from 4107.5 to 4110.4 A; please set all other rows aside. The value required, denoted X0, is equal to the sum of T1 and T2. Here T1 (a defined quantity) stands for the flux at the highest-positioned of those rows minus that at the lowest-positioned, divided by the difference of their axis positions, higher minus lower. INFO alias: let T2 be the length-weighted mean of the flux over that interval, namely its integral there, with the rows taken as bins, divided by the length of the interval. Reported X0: 16.6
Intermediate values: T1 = 3.5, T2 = 13.1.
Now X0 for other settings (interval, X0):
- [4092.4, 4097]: 11.1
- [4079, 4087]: 12.7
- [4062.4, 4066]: 9.9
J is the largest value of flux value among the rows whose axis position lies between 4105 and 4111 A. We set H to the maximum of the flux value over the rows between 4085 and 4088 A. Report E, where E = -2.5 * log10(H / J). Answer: 0.07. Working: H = 15.53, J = 16.54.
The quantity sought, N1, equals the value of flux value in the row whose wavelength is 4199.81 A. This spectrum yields 9.566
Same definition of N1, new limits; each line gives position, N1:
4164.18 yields 14.85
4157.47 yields 9.326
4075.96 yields 9.326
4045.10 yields 11.58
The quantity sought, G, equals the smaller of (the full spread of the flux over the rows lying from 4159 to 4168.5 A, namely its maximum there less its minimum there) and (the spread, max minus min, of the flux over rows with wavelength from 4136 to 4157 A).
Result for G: 5.7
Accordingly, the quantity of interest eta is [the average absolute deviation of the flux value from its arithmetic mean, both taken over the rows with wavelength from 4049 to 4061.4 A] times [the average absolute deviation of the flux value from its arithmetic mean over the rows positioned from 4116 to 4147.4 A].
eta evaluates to 1.5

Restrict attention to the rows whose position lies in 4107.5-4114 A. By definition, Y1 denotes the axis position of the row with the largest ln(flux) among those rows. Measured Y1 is 4109.88 A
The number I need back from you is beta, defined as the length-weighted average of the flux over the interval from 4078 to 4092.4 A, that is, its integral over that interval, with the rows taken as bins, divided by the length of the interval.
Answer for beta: 13.3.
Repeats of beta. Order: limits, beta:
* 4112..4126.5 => 12.9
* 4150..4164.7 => 12.0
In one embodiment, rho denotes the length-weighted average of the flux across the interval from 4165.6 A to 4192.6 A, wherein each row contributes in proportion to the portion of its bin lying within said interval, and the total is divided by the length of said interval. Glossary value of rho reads 11.7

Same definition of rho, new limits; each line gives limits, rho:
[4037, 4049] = 11.2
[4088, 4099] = 12.5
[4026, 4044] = 11.8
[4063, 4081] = 11.9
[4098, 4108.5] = 12.0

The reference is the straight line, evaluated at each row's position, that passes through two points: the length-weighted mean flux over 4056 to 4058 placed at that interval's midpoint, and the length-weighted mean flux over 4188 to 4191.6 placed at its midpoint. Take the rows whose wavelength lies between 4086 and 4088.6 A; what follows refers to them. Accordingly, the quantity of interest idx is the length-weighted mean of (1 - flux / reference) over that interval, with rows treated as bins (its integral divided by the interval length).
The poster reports -0.21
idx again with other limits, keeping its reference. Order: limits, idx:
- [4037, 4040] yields 0.11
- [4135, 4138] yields 0.08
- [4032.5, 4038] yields 0.08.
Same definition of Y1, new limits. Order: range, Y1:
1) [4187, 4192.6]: 4191.11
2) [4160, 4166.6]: 4165.14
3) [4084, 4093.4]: 4088.17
